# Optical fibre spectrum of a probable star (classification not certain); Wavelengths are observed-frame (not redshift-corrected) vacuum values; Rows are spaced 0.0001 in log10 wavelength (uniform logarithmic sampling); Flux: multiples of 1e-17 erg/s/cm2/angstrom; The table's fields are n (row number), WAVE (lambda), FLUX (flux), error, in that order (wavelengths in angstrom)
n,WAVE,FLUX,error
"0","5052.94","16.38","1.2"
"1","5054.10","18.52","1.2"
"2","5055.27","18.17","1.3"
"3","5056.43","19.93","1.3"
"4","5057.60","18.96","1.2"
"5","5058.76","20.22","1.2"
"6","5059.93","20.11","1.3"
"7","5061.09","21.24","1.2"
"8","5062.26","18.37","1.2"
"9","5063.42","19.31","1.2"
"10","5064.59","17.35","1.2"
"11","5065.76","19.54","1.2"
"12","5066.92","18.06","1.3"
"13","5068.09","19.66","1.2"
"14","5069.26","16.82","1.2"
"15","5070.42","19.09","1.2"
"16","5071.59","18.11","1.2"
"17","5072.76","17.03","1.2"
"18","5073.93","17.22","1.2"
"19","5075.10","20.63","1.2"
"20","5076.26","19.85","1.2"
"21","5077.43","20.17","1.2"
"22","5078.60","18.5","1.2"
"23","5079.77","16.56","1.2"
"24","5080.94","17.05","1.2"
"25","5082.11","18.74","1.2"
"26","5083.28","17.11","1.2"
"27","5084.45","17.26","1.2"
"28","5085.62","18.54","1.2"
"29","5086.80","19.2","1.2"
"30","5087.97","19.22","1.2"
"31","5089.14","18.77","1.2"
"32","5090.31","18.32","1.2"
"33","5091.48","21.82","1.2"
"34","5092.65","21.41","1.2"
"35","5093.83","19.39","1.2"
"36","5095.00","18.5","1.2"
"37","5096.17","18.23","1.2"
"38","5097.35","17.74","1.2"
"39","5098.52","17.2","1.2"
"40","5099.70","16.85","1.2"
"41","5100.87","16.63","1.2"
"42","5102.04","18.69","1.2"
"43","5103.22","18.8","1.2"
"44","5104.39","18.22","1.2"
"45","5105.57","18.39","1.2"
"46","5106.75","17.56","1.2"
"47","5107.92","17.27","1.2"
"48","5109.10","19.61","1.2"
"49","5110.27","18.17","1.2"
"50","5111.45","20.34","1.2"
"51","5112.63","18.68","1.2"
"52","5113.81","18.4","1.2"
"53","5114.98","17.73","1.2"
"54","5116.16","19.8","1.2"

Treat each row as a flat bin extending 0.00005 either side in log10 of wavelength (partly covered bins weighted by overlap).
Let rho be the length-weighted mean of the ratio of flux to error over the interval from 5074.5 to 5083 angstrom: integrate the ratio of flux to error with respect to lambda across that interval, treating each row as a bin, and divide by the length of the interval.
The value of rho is 15.6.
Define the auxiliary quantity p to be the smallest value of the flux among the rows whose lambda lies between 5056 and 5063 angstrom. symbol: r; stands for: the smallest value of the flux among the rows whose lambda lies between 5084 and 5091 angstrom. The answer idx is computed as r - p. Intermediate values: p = 18.37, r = 17.26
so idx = -1.1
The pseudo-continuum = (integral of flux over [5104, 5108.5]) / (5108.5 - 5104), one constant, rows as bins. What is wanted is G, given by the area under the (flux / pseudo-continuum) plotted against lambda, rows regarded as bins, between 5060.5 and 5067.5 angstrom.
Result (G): 7.46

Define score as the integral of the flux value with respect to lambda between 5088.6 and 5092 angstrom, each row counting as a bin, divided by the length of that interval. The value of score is 19.6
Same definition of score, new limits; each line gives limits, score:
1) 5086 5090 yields 19.0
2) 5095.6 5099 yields 17.7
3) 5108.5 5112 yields 19.4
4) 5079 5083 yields 17.5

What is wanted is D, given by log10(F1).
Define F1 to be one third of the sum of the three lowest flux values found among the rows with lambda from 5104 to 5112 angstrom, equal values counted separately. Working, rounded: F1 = 17.7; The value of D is 1.25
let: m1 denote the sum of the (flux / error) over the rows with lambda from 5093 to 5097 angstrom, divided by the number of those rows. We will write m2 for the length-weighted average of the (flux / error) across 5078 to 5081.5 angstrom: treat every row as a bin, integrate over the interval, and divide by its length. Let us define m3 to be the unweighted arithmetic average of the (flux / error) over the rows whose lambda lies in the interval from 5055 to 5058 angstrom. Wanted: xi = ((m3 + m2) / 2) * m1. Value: 230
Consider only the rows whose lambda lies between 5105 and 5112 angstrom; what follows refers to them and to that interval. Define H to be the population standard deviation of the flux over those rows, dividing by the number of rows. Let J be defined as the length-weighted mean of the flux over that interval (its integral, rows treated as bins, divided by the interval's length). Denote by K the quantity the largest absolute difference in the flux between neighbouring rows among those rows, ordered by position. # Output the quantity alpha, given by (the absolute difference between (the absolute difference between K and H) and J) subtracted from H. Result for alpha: -16.2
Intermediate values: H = 1.09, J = 18.6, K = 2.34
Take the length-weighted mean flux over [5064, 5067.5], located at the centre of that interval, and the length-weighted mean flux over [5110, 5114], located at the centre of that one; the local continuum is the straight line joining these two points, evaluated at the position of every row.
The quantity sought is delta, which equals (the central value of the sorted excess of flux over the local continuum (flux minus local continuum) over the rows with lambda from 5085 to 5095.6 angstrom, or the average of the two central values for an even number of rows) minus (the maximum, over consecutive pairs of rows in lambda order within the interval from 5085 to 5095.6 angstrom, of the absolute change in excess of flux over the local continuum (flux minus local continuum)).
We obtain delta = -2.9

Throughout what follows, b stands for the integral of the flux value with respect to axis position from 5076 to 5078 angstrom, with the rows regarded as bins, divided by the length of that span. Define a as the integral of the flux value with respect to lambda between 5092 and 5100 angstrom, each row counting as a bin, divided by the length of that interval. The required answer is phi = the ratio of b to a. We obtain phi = 1.08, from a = 18.5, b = 20.0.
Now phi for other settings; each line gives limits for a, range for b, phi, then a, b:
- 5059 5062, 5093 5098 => 0.91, 20.3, 18.6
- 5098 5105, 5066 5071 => 1.04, 17.7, 18.5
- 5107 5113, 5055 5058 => 1.02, 18.8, 19.1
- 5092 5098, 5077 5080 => 0.97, 19.1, 18.5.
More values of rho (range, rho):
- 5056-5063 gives 16.1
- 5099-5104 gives 14.8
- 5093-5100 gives 15.1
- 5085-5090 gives 15.7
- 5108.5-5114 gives 15.9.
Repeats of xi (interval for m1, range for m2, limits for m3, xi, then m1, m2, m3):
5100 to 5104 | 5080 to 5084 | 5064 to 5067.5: 222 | 15.0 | 14.6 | 14.9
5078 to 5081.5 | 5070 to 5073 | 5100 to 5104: 218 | 14.5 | 15.1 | 15.0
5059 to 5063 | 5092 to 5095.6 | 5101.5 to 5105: 258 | 16.2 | 16.5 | 15.5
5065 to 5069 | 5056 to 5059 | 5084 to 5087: 242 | 15.5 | 15.9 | 15.3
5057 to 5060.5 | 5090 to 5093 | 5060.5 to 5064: 269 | 16.0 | 17.2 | 16.4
